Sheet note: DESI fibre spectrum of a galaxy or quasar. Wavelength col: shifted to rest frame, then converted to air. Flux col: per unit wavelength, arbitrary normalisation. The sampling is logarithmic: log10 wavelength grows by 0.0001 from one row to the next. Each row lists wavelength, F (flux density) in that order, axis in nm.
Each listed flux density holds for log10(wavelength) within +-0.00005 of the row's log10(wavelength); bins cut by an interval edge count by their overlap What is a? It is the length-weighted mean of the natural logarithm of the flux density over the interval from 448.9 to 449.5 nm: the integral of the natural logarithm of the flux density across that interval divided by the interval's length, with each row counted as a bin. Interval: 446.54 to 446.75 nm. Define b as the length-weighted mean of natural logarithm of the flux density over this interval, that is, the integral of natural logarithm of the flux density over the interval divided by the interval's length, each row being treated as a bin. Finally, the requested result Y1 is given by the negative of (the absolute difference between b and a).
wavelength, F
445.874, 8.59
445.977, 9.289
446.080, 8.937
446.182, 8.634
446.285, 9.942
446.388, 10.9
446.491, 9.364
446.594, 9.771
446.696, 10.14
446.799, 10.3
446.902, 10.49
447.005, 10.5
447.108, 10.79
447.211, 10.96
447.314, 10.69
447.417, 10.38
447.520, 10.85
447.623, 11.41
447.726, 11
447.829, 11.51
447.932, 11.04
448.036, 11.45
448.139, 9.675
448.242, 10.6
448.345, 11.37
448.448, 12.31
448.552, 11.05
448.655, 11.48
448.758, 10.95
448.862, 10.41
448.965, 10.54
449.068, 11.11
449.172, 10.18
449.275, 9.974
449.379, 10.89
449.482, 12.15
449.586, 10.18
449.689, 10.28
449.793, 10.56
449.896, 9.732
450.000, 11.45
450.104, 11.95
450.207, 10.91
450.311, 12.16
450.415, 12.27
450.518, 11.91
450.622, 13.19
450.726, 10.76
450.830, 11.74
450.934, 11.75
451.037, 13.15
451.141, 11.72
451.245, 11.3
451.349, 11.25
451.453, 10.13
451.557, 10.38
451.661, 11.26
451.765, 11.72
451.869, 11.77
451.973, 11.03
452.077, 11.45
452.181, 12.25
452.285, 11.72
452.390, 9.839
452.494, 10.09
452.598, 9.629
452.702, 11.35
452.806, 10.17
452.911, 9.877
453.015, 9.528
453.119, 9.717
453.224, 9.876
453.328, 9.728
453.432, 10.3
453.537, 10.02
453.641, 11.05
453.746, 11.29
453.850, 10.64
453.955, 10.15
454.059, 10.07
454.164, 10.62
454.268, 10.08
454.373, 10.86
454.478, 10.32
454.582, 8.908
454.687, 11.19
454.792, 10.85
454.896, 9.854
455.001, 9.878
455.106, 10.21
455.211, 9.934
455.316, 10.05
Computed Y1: -0.07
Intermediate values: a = 2.37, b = 2.30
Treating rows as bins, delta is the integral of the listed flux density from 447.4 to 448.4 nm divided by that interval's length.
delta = 11.0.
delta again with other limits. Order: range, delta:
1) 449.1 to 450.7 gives 11.2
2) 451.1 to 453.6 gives 10.7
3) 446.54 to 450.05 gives 10.8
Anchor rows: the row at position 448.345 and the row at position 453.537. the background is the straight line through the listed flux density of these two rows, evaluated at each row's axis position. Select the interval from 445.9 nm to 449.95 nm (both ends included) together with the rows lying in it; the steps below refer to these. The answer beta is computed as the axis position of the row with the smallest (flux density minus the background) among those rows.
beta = 446.182 nm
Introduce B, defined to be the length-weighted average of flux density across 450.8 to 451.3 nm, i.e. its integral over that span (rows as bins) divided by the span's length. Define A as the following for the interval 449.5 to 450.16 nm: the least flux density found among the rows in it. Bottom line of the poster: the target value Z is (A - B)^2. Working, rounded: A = 9.732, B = 11.9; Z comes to 4.9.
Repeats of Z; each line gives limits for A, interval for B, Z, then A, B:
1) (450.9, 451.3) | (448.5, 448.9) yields 0.1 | 11.3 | 11.0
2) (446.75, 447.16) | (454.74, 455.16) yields 0.0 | 10.3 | 10.2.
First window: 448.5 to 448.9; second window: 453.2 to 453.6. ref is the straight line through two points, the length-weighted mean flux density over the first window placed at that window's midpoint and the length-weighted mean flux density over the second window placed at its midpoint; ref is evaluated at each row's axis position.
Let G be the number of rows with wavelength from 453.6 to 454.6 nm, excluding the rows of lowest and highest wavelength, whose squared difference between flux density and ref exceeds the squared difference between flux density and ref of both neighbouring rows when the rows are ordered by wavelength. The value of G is 3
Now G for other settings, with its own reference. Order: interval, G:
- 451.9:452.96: 2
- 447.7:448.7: 3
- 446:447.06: 2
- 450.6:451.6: 1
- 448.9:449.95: 2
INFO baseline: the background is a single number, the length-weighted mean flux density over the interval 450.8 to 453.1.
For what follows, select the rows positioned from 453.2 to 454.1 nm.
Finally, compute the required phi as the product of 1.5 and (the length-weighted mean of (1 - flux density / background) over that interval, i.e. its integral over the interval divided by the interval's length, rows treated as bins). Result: 0.09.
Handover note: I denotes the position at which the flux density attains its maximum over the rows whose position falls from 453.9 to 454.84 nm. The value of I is 454.687 nm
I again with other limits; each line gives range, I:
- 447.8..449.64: 448.448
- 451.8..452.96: 452.181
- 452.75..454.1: 453.746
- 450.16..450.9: 450.622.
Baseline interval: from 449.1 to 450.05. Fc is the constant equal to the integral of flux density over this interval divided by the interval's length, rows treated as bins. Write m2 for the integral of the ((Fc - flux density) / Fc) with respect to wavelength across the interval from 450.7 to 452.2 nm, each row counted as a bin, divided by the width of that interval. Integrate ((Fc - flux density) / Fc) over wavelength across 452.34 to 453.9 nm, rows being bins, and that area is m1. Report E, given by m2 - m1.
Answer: -0.14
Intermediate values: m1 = 0.06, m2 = -0.08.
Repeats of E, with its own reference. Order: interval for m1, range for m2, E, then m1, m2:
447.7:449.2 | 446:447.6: 0.09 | -0.05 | 0.04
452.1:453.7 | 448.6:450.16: -0.05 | 0.04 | -0.02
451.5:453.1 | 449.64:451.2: -0.06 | -0.03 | -0.09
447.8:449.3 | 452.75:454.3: 0.08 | -0.04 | 0.04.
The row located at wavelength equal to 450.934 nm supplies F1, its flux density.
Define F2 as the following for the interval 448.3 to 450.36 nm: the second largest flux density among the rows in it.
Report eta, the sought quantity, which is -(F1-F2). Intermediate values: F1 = 11.75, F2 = 12.16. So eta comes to 0.4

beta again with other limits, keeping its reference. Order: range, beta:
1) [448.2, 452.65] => 449.896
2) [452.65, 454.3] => 453.015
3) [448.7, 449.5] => 449.275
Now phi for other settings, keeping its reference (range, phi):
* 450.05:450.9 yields -0.11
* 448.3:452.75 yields -0.02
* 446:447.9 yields 0.09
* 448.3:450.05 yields 0.02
